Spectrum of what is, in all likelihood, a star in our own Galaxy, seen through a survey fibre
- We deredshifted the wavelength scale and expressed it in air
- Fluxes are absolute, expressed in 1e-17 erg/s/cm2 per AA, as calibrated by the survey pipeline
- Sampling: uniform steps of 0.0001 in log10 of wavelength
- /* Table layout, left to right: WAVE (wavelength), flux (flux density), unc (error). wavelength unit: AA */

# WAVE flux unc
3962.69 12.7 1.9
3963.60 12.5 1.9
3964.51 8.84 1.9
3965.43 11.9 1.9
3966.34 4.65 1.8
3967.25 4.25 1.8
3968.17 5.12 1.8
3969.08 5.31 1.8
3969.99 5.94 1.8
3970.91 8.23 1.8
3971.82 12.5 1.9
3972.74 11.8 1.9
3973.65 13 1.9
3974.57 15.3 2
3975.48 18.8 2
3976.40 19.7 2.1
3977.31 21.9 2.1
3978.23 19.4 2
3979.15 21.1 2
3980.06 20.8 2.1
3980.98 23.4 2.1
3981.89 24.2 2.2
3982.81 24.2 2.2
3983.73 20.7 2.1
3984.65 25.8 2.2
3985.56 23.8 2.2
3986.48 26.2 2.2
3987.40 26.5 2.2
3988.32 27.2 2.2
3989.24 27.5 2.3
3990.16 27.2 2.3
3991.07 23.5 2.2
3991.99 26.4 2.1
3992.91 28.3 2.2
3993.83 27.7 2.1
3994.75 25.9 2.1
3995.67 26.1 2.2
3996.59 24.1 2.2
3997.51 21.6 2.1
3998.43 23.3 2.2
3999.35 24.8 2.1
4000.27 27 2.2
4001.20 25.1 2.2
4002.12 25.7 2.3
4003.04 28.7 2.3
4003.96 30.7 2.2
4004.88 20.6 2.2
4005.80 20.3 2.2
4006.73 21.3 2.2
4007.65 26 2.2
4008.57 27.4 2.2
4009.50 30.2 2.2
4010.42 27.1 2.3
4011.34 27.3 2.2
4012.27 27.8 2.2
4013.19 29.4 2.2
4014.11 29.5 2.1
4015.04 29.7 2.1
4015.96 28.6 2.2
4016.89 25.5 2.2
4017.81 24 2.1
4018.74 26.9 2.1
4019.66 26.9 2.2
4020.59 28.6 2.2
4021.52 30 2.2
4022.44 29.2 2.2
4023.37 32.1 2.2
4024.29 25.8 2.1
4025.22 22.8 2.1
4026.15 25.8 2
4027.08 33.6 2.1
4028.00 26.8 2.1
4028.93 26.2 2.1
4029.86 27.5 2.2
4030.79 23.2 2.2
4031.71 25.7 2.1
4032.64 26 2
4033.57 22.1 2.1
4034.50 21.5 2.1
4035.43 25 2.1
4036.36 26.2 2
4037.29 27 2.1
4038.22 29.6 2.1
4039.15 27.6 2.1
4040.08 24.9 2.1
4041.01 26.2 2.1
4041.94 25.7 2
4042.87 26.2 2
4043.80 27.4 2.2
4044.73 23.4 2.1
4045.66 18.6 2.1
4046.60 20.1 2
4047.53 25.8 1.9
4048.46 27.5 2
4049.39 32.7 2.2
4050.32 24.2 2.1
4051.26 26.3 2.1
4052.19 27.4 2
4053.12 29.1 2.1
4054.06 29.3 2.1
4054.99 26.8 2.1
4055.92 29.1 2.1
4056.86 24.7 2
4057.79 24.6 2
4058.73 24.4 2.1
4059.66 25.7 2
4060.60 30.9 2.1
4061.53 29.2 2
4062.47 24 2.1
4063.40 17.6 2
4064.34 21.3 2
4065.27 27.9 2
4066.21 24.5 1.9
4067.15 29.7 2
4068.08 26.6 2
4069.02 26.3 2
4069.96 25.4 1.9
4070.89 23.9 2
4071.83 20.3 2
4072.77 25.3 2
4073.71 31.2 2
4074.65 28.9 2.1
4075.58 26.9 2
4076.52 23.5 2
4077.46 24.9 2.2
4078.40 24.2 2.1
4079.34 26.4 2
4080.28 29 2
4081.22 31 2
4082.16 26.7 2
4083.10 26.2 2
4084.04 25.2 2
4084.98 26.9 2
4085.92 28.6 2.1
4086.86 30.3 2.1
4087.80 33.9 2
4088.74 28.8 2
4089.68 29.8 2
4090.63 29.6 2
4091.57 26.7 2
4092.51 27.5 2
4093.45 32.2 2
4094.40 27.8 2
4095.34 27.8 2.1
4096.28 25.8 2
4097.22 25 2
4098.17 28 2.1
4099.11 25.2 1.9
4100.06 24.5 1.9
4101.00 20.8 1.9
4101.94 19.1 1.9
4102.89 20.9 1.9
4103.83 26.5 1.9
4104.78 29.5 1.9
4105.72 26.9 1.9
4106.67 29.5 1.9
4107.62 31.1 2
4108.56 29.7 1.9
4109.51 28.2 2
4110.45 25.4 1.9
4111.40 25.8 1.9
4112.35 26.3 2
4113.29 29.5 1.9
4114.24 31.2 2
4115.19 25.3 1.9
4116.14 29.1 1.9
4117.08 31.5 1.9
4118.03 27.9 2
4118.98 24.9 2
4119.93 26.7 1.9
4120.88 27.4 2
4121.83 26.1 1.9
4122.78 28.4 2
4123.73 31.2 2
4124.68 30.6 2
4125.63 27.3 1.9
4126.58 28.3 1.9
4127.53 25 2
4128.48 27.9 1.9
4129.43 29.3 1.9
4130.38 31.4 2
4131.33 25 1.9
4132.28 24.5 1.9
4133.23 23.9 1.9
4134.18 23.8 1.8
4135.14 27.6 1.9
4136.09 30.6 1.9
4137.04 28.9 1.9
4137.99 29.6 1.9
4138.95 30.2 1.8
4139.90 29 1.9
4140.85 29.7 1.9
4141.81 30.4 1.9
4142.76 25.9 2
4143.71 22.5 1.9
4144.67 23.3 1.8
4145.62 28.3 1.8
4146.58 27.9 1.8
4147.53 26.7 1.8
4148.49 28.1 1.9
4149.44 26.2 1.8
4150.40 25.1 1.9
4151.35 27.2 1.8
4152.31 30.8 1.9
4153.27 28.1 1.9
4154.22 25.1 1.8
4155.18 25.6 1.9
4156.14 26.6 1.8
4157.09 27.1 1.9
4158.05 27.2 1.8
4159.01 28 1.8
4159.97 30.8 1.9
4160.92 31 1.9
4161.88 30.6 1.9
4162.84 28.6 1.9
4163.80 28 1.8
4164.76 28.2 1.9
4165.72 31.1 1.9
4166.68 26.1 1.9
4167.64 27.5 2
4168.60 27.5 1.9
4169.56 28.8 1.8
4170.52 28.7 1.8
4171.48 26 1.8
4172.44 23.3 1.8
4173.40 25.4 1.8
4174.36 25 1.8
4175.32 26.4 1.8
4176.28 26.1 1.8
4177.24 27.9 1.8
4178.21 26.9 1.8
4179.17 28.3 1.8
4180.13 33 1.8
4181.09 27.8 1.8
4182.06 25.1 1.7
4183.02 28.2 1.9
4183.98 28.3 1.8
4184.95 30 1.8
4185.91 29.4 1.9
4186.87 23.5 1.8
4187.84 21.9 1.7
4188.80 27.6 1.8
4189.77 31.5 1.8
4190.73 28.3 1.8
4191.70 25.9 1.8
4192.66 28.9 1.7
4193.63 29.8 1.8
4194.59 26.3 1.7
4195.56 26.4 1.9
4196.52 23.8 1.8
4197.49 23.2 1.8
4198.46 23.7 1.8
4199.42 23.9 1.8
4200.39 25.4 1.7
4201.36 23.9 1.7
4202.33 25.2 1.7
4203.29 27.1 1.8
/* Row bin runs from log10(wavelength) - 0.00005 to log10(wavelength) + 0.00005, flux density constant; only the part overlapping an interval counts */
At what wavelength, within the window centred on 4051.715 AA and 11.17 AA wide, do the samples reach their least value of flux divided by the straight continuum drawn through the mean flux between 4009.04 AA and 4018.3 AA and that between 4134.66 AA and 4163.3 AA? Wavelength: 4046.60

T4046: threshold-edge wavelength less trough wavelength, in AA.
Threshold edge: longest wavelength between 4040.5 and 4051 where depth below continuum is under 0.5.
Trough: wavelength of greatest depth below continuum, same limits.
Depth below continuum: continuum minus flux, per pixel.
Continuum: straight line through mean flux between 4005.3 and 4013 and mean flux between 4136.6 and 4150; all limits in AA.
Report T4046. 3.7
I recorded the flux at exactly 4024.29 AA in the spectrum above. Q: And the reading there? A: 25.8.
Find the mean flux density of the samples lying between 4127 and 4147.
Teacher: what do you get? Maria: 27.4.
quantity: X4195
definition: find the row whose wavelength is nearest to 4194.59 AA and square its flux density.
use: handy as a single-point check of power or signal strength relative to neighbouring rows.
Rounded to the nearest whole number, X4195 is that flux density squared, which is 692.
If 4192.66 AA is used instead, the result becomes 835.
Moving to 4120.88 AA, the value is 751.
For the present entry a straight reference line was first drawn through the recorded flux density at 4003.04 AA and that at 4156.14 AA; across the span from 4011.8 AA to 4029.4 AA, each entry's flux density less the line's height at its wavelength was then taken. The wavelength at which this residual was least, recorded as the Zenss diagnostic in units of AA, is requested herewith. 4025.22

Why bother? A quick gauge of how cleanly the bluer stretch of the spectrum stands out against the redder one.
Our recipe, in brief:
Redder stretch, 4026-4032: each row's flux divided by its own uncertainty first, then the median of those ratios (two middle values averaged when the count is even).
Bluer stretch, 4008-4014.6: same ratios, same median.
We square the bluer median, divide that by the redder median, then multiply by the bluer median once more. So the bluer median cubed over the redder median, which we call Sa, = 161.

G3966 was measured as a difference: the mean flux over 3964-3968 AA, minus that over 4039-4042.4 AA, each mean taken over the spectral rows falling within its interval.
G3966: -18.7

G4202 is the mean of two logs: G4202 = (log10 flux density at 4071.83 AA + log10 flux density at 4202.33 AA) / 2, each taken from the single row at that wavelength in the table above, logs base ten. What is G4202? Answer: 1.35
